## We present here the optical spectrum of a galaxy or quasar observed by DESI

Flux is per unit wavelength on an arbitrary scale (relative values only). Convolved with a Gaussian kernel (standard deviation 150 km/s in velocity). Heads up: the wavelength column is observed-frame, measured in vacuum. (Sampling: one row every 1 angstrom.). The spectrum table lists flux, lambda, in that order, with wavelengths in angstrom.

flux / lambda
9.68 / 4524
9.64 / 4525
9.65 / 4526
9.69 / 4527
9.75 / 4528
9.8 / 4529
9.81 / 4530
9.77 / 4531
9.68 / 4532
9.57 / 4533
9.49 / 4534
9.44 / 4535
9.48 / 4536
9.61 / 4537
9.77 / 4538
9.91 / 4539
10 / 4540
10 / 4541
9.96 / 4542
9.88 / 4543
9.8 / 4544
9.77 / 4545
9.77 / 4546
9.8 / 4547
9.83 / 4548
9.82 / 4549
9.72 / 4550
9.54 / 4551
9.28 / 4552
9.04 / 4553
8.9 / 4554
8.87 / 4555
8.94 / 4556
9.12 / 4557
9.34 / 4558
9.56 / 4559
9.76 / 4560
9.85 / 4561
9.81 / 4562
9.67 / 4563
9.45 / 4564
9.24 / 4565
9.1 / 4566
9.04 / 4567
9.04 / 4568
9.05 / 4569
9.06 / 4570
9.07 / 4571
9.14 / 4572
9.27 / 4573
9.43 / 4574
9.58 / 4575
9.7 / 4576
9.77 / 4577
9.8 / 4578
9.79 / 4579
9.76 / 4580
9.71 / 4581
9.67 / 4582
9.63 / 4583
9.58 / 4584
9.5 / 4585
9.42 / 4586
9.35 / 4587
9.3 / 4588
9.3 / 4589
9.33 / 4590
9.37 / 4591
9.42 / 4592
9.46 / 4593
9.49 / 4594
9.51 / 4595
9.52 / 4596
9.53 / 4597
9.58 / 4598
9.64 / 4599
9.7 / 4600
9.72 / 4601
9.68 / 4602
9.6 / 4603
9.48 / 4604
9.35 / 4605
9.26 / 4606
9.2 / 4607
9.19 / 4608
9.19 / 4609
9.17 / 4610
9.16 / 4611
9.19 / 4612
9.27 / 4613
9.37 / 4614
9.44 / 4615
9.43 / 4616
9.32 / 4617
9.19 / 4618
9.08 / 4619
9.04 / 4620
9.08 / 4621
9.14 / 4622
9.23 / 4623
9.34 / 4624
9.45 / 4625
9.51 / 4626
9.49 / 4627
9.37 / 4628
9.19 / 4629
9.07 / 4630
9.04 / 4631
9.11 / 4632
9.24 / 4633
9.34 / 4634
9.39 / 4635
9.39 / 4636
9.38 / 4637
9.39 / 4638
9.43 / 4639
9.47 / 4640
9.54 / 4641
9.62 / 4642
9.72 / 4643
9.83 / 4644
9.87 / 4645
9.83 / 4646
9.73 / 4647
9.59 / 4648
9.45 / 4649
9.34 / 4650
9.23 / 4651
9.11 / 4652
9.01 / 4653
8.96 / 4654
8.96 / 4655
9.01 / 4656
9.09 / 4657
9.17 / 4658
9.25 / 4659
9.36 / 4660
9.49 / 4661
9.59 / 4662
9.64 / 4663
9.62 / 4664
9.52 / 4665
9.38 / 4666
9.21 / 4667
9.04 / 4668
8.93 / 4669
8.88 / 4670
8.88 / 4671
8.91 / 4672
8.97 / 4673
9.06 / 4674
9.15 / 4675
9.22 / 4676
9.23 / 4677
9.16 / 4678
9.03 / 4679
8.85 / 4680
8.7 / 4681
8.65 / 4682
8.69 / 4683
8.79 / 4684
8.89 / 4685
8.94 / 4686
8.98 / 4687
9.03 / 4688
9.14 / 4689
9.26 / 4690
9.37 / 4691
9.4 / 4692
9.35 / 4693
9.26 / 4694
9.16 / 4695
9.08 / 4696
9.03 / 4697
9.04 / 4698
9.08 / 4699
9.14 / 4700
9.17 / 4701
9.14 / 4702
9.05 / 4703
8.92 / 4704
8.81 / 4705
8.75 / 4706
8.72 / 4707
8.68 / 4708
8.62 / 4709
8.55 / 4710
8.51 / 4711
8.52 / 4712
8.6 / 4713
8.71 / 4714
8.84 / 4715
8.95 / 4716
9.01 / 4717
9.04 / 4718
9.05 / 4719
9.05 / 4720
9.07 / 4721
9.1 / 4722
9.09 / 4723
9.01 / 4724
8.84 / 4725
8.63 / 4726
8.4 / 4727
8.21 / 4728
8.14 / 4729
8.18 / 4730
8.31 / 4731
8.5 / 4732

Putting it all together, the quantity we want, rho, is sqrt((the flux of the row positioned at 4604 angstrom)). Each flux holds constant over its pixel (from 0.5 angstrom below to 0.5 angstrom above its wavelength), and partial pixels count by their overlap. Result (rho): 3.08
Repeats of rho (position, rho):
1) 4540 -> 3.16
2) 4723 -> 3.01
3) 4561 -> 3.14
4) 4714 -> 2.95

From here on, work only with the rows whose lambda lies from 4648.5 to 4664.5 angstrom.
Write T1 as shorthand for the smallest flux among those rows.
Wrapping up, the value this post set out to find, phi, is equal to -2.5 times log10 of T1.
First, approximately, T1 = 8.96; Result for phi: -2.38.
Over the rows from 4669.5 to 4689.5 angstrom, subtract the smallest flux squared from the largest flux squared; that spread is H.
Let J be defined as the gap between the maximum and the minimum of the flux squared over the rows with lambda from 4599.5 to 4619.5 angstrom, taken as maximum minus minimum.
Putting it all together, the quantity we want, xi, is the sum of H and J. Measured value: 22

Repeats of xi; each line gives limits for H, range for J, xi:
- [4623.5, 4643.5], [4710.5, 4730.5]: 29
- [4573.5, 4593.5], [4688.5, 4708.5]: 23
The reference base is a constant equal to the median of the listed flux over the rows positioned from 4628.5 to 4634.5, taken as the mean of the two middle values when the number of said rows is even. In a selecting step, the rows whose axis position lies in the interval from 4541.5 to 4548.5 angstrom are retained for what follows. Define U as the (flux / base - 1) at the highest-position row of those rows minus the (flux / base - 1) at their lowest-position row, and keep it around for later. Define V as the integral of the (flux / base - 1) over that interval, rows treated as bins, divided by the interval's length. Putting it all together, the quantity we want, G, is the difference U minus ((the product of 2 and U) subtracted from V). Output -0.12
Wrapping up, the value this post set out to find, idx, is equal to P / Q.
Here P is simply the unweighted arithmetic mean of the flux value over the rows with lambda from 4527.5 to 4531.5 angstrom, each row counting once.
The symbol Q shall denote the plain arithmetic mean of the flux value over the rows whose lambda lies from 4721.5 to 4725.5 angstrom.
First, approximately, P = 9.8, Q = 9.0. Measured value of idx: 1.09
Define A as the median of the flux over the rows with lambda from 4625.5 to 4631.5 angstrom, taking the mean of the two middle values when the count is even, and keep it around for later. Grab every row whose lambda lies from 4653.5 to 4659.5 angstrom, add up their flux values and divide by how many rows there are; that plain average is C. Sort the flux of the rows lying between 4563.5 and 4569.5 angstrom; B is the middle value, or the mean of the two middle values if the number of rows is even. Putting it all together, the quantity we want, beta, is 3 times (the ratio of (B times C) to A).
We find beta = 26.6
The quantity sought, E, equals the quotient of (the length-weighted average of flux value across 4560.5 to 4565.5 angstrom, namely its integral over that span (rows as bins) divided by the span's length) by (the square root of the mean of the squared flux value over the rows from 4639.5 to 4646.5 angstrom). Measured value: 0.99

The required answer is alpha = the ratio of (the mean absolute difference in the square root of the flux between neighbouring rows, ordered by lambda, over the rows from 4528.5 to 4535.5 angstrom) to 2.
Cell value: 0.0051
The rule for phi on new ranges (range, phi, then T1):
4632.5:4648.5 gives -2.41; 9.24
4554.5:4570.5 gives -2.37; 8.87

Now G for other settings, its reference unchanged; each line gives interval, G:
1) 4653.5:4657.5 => 0.06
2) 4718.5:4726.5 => -0.12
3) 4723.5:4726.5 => -0.09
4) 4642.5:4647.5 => -0.07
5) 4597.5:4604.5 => -0.09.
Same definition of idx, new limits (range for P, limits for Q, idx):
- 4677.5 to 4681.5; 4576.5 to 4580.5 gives 0.91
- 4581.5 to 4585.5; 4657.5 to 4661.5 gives 1.03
